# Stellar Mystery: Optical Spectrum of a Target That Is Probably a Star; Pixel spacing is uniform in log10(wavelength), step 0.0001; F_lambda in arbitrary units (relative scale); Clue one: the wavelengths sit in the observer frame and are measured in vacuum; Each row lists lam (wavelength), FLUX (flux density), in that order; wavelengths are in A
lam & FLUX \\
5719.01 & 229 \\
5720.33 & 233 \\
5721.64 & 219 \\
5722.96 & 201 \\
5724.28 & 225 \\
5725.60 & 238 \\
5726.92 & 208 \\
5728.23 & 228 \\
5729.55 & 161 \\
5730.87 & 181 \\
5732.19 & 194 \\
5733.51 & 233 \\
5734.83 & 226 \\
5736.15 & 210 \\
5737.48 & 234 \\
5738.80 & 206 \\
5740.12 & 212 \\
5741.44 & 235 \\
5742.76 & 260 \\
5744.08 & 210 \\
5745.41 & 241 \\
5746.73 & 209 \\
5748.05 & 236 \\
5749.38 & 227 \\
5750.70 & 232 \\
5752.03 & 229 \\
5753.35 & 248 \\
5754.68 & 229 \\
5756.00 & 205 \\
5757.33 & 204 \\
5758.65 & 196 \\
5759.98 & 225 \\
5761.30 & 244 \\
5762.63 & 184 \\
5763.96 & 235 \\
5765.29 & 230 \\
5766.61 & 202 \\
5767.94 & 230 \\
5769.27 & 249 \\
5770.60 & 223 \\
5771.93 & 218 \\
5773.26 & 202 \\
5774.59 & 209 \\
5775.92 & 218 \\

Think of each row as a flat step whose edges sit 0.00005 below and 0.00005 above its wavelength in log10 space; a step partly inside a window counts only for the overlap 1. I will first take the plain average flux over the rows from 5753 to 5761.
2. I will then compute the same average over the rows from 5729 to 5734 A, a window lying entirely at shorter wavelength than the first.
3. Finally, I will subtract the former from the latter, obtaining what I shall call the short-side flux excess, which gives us -26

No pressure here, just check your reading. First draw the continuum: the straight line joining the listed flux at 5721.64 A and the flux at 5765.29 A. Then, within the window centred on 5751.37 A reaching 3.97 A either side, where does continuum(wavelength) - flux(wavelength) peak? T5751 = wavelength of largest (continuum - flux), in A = 5749.38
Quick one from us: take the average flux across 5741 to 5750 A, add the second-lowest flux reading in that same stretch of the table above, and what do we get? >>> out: 441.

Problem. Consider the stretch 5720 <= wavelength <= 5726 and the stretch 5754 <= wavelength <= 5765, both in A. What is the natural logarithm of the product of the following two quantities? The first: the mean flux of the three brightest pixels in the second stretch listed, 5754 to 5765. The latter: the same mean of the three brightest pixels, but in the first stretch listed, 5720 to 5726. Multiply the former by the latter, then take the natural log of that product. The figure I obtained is 10.9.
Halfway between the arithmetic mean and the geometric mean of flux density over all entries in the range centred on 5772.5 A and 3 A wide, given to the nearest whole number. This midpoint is 210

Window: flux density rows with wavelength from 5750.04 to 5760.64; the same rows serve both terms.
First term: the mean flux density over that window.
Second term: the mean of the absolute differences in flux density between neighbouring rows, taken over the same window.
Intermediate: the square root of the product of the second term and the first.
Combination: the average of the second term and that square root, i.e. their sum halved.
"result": 36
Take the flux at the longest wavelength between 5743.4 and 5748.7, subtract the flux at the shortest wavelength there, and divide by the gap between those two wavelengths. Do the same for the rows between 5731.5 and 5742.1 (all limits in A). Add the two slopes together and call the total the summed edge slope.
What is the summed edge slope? 11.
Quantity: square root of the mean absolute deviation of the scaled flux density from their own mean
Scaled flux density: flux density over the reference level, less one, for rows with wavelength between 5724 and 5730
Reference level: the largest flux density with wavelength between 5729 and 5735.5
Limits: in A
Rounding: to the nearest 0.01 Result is 0.31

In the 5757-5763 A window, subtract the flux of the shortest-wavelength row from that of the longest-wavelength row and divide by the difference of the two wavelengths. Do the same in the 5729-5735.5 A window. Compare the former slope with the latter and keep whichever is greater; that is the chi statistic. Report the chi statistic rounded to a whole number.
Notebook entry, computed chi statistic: 12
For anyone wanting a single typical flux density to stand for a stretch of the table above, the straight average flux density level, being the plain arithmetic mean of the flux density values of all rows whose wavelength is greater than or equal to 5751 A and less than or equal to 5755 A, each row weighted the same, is 235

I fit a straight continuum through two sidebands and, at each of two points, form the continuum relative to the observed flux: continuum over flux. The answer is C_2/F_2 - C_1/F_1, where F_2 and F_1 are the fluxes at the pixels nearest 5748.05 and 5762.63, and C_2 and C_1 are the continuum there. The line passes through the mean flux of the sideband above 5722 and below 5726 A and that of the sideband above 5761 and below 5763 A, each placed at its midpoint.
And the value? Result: -0.24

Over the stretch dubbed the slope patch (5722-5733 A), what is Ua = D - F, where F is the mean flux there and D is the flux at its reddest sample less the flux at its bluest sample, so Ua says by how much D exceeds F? -212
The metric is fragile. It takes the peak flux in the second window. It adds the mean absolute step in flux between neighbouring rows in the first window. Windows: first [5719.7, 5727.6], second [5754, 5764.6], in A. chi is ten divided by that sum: 0.0379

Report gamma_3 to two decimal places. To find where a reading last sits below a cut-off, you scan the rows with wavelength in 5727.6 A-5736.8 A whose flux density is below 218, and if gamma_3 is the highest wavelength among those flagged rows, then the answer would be 5736.15 A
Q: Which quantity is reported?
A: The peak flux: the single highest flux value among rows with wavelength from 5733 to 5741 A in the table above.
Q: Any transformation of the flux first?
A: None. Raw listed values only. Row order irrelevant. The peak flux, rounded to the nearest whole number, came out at 234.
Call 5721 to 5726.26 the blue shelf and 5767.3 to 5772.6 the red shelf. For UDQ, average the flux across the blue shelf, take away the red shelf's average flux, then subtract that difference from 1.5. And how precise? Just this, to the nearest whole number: 11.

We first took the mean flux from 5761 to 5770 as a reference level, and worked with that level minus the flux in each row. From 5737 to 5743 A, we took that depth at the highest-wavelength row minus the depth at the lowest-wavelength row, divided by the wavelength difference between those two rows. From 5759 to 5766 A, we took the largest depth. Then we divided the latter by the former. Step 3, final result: -8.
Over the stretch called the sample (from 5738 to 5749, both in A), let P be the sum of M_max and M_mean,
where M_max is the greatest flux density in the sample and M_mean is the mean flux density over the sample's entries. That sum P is 486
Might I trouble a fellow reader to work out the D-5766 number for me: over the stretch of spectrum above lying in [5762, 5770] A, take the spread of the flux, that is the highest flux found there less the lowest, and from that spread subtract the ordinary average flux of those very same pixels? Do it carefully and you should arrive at -157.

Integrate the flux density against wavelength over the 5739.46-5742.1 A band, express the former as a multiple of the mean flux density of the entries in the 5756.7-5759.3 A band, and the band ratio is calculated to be 2.95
